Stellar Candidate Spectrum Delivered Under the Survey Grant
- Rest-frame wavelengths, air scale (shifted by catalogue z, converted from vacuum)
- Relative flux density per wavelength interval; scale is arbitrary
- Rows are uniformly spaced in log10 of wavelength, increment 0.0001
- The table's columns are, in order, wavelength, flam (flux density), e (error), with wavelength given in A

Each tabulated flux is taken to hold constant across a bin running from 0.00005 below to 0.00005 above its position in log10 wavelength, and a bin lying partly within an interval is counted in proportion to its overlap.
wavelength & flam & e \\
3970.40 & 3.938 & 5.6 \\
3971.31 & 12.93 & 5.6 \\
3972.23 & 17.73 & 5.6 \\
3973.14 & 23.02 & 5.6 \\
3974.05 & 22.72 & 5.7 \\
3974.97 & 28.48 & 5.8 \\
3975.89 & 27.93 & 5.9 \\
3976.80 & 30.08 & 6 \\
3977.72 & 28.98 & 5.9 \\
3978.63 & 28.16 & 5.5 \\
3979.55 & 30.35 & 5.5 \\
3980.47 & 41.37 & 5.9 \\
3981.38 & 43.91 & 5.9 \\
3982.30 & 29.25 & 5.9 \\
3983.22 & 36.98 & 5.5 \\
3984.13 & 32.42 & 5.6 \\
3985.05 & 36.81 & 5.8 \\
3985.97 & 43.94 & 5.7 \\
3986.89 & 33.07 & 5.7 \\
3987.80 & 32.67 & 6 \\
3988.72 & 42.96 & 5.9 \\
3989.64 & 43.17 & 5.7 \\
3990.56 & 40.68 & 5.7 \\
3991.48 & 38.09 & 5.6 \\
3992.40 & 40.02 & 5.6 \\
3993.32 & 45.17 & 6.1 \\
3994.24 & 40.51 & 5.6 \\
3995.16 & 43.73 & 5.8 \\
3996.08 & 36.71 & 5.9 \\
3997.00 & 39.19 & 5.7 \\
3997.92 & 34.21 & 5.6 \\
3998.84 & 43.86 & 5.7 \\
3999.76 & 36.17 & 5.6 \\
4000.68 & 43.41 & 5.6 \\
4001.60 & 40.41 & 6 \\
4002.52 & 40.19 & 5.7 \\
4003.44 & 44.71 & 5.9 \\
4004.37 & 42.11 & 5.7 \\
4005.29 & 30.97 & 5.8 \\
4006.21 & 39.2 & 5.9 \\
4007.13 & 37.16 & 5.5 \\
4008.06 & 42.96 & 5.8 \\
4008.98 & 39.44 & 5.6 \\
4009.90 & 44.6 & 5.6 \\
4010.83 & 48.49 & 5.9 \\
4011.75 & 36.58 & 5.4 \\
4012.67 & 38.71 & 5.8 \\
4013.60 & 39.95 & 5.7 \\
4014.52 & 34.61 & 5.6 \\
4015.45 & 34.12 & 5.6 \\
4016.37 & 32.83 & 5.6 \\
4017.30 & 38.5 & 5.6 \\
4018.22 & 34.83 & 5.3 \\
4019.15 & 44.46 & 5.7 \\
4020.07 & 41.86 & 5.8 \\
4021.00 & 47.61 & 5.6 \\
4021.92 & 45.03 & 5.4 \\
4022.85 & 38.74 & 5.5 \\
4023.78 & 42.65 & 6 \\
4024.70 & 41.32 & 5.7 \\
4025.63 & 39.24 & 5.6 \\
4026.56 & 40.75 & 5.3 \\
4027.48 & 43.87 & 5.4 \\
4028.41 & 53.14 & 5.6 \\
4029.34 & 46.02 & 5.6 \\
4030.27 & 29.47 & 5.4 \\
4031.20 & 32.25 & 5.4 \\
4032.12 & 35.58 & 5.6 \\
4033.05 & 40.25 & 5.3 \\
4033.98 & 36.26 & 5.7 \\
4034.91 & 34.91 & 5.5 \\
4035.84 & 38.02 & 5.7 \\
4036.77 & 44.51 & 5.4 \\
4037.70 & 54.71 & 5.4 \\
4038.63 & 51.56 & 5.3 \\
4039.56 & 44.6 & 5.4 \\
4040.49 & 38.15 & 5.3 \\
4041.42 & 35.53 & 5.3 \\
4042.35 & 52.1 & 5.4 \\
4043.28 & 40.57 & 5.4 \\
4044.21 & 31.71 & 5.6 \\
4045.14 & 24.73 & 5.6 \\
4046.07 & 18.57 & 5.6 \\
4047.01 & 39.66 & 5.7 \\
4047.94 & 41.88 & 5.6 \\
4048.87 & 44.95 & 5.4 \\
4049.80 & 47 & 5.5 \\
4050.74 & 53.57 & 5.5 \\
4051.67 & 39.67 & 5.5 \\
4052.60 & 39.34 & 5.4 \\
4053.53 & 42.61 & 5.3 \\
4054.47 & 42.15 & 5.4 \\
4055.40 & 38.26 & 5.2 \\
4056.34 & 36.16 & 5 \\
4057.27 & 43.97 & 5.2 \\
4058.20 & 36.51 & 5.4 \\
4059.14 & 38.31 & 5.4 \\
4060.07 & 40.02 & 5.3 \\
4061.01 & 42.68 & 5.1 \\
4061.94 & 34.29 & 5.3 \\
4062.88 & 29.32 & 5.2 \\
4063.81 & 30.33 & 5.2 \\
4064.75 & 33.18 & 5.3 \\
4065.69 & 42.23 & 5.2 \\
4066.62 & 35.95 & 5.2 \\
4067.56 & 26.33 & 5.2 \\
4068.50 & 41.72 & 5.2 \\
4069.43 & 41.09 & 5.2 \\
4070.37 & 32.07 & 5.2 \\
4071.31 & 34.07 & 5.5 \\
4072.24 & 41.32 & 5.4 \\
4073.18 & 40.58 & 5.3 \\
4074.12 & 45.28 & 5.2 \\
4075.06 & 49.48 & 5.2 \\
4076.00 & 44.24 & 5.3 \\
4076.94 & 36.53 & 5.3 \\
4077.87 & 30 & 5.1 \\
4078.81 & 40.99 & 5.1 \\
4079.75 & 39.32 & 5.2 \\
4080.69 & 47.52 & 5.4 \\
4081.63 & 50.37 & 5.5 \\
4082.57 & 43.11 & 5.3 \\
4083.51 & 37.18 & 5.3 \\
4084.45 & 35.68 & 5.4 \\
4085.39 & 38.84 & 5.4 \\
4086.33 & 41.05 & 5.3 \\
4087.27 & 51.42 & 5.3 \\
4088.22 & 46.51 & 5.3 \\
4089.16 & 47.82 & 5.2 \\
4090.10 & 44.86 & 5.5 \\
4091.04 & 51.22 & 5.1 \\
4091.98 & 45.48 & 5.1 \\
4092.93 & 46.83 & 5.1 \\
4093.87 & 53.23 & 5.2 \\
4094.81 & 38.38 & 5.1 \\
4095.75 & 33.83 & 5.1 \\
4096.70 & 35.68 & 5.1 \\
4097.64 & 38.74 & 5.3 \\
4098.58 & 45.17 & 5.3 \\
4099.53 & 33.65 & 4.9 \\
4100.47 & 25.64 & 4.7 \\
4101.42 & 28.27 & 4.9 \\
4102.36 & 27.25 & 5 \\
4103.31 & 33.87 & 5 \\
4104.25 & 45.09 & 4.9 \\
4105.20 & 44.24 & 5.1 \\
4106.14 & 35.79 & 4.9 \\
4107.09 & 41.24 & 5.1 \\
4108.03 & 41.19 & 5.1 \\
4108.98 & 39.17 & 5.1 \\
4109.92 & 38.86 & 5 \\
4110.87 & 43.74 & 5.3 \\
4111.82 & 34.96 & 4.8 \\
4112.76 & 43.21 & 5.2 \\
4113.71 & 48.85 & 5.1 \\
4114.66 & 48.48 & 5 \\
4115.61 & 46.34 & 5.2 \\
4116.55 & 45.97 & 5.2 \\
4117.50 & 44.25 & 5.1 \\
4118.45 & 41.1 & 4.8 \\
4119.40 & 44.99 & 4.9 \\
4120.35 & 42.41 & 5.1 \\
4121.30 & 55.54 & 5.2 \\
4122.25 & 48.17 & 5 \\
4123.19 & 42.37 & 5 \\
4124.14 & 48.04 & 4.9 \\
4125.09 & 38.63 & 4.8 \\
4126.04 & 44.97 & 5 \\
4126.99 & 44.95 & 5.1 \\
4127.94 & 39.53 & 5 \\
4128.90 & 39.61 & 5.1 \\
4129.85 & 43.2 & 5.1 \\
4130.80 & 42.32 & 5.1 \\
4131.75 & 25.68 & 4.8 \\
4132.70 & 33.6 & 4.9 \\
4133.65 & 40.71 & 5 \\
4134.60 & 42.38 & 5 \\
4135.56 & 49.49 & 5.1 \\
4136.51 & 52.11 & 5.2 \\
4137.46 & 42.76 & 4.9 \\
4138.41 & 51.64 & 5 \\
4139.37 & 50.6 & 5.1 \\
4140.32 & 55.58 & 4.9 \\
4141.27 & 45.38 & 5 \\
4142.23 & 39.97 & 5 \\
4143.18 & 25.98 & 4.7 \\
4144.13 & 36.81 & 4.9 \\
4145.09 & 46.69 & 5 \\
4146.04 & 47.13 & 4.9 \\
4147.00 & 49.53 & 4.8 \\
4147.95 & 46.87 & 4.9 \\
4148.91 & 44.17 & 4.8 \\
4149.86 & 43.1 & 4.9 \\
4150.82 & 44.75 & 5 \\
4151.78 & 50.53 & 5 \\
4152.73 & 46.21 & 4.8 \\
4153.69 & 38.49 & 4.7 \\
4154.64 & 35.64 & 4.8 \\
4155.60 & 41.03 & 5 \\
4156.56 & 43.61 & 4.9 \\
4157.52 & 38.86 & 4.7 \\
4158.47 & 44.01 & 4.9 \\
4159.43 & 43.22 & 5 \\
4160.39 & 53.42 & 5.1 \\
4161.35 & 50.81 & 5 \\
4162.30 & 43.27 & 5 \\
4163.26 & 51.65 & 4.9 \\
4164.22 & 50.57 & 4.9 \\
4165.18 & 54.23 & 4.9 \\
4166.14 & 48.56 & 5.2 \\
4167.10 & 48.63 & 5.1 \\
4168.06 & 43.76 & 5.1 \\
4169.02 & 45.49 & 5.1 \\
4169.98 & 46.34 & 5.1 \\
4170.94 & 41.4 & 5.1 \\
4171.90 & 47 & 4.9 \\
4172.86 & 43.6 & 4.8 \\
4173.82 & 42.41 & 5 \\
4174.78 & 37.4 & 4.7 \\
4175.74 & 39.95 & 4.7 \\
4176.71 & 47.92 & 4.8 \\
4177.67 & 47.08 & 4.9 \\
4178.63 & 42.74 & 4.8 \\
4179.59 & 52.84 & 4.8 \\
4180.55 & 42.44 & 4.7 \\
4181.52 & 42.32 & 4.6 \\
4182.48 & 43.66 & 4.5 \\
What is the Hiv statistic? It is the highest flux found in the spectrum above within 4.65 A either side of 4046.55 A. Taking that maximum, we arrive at 53.57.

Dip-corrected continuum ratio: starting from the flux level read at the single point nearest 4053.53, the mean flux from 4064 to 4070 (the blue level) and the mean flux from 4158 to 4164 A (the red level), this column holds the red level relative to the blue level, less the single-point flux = -41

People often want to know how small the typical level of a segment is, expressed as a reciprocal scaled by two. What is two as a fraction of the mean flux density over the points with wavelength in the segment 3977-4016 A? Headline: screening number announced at 0.052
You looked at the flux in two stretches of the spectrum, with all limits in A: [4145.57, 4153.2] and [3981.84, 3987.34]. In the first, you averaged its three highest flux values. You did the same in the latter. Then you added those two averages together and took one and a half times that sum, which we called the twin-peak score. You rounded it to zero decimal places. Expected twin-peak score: 132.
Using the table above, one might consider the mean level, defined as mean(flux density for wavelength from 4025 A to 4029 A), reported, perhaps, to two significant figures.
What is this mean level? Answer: 44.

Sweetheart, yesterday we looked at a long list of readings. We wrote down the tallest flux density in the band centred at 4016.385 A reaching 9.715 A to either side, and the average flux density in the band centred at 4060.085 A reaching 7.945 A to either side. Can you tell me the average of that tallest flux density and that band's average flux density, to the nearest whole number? 43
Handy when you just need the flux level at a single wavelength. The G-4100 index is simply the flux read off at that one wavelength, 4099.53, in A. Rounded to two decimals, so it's 33.65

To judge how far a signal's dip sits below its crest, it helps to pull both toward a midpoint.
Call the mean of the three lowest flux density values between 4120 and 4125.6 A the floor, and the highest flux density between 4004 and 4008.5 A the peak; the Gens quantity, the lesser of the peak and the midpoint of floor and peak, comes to 42.0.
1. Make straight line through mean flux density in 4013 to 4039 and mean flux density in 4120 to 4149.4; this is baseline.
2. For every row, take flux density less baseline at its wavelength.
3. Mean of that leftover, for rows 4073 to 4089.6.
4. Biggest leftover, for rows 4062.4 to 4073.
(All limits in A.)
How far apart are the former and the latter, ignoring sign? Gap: 0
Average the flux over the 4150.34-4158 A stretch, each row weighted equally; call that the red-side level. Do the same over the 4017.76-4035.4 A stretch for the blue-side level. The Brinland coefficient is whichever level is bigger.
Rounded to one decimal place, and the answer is 42.4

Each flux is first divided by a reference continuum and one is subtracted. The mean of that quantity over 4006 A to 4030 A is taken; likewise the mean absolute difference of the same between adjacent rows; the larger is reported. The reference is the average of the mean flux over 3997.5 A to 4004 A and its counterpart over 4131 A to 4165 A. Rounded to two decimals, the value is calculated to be 0.10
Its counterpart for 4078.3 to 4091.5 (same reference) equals 0.11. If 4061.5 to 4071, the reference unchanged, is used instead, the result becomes 0.15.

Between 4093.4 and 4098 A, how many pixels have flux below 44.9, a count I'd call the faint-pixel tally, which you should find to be 4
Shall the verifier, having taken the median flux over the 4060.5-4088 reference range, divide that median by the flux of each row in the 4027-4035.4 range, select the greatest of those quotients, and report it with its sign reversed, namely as -1.38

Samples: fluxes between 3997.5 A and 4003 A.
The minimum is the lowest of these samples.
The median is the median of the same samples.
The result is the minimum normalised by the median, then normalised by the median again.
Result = 0.0211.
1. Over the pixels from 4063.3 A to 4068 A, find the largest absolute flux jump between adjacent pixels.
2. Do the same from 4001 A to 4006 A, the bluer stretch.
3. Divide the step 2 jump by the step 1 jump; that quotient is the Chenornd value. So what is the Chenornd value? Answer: 1.16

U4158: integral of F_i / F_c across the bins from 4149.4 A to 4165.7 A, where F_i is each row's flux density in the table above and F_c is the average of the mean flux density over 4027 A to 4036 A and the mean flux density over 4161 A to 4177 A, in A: 17.4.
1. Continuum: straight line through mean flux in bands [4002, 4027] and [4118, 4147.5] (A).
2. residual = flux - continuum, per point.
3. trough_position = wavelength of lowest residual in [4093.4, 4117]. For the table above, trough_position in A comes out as 4100.47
